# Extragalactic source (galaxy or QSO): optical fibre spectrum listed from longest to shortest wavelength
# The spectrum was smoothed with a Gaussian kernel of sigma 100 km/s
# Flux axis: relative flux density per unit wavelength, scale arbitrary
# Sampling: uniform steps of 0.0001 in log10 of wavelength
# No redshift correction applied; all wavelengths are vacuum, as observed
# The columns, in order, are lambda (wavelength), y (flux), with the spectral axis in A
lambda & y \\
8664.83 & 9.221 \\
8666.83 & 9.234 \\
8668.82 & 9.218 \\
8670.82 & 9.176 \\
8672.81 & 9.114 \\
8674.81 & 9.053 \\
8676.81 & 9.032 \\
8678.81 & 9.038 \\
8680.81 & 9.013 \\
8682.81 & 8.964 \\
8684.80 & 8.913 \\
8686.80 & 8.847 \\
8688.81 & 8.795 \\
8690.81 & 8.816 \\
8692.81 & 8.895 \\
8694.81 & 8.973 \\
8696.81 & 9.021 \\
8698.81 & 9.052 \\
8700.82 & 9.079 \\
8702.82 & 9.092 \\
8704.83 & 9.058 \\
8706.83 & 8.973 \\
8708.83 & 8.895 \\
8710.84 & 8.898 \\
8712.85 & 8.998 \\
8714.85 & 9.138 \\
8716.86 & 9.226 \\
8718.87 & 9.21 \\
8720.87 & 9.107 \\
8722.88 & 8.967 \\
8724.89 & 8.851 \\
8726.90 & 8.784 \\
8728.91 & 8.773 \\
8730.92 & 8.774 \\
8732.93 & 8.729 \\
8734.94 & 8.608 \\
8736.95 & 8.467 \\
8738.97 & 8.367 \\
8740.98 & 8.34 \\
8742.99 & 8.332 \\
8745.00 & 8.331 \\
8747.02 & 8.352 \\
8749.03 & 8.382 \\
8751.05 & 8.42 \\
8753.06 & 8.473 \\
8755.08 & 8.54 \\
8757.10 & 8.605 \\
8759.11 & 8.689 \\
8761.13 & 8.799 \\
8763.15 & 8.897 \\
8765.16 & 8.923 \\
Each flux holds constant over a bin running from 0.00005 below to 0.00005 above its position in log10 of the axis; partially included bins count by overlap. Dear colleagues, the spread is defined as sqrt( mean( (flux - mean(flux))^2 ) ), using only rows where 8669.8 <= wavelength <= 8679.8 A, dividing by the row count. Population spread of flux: 0.06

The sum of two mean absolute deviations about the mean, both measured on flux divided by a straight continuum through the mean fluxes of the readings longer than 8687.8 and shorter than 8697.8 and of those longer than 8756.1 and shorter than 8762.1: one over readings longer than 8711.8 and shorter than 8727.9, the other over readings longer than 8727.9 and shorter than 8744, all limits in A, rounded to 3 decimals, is 0.033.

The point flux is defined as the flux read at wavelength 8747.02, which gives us 8.352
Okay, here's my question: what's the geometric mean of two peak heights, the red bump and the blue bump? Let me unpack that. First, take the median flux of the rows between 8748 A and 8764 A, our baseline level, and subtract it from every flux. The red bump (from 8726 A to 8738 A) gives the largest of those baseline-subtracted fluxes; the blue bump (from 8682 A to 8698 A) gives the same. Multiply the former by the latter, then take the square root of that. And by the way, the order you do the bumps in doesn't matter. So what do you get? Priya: 0.31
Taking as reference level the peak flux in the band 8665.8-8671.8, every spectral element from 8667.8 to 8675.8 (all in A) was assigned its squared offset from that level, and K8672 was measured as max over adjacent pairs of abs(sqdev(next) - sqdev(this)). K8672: 0.02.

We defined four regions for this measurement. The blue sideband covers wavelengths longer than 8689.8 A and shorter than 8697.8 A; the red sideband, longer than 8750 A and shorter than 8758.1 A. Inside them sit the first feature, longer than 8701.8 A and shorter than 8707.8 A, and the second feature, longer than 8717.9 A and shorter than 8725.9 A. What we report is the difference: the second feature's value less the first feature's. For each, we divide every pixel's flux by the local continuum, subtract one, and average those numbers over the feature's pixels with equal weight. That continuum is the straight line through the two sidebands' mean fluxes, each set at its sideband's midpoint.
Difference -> 0.013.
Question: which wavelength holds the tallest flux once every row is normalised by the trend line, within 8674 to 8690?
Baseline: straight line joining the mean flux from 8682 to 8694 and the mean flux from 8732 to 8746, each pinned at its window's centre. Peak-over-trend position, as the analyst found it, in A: 8678.81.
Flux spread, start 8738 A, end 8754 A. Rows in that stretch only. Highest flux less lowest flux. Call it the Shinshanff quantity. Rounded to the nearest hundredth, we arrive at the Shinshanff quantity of 0.14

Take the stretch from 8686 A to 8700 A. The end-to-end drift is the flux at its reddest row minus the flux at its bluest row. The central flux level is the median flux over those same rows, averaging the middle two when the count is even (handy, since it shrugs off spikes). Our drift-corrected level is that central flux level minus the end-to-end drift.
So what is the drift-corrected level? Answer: 8.69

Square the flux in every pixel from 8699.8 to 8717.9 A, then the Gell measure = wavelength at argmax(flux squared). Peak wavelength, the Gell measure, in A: 8716.86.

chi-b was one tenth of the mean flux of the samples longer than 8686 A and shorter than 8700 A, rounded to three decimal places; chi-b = 0.891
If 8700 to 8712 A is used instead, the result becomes 0.900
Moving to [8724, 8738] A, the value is 0.871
